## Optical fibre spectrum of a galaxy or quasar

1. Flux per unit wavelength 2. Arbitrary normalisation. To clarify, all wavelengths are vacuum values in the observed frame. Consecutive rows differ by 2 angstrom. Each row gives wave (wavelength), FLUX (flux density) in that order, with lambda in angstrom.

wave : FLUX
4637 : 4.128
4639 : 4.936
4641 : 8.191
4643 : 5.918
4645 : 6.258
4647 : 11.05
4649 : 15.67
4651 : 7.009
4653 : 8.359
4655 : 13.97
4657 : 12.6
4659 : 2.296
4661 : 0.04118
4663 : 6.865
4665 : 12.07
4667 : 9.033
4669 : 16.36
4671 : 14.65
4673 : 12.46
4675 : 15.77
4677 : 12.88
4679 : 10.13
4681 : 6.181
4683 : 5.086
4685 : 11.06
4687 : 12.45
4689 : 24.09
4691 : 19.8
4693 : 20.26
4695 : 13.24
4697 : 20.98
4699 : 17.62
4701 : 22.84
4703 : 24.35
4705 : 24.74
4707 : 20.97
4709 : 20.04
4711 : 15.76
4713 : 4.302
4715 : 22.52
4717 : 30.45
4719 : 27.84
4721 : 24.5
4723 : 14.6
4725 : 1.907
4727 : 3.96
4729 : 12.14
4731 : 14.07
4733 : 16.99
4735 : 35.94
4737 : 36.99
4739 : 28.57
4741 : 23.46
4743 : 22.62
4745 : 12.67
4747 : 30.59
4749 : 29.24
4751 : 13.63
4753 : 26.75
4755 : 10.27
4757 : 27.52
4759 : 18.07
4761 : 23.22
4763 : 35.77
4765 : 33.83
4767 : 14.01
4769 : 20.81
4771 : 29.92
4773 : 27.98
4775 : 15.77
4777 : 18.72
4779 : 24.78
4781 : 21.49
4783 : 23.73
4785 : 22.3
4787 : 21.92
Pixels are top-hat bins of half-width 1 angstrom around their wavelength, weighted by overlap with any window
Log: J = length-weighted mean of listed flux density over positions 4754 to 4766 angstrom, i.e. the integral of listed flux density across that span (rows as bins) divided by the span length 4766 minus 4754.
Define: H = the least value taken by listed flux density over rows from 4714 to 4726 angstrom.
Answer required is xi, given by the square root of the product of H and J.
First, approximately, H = 1.907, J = 25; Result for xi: 7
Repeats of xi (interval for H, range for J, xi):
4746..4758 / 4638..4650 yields 9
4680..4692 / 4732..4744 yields 12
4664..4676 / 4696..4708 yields 14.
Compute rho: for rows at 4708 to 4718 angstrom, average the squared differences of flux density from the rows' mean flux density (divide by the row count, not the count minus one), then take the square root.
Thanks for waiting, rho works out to 8.6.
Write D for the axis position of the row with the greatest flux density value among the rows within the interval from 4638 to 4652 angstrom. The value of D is 4649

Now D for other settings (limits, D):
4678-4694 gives 4689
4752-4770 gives 4763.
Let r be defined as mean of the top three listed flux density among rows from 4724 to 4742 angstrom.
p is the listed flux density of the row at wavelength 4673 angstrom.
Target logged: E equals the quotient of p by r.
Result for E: 0.4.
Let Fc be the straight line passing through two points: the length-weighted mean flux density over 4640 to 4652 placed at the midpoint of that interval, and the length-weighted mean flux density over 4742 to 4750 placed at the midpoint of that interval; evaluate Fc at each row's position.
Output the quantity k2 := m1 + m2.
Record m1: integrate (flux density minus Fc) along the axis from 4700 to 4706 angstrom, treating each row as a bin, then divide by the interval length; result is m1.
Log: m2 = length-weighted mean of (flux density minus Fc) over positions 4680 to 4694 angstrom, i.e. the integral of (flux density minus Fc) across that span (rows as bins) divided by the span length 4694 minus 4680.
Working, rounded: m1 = 6.5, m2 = -0.9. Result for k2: 5.6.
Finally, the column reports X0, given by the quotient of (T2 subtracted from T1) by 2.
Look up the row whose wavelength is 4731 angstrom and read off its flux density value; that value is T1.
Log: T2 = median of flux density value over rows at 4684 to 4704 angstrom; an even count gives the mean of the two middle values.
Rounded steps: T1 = 14.07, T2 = 20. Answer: -3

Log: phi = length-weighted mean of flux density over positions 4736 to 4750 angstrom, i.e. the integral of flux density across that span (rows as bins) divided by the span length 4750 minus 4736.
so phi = 26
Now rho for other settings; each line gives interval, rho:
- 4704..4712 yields 3.2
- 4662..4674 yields 3.2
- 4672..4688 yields 3.3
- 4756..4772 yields 7.2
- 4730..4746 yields 8.7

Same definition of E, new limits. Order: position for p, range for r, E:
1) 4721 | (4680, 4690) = 1.5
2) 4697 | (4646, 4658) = 1.5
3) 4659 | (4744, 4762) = 0.1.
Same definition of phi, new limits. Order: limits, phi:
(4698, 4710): 22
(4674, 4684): 10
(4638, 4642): 7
